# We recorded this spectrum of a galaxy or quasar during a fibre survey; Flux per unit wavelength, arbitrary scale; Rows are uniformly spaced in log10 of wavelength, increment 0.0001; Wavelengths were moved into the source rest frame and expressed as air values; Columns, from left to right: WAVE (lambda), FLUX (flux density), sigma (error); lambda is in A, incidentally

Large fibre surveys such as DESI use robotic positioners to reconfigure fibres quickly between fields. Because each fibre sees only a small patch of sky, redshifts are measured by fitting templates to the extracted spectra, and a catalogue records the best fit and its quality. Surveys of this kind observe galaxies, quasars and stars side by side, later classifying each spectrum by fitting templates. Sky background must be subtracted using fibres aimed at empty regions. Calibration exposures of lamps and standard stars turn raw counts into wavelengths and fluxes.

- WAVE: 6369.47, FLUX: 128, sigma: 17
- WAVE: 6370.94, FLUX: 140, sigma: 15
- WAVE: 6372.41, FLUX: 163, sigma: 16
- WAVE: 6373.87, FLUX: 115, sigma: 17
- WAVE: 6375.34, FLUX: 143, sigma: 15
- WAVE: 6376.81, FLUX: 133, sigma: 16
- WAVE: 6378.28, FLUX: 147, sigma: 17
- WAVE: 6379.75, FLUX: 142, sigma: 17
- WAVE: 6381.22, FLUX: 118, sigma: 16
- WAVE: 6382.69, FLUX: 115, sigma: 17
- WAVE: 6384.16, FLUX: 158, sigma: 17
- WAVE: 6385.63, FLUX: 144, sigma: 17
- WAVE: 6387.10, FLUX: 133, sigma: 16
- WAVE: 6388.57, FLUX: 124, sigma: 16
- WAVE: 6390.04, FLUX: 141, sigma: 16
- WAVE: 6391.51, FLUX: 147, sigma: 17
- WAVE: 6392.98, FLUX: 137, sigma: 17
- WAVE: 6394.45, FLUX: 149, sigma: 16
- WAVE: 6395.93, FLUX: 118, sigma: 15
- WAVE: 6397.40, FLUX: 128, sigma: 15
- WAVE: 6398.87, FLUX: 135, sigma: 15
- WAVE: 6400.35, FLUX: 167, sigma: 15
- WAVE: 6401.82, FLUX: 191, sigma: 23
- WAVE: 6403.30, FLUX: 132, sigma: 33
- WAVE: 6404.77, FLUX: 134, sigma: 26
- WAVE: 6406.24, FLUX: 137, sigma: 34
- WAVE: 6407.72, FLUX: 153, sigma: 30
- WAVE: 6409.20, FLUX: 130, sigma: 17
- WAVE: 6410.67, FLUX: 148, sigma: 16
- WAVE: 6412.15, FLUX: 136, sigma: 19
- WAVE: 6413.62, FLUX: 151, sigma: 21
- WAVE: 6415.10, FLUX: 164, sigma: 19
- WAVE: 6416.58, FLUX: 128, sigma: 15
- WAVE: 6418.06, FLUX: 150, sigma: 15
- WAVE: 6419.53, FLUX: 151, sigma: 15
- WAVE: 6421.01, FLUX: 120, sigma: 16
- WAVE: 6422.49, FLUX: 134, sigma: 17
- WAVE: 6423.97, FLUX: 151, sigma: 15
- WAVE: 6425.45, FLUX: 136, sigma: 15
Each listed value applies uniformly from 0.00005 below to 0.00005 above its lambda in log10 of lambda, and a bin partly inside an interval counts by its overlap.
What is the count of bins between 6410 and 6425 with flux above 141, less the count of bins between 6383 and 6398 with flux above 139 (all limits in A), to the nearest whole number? 1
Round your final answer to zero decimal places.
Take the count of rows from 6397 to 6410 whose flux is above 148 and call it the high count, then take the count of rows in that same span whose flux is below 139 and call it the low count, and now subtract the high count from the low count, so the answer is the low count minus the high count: 3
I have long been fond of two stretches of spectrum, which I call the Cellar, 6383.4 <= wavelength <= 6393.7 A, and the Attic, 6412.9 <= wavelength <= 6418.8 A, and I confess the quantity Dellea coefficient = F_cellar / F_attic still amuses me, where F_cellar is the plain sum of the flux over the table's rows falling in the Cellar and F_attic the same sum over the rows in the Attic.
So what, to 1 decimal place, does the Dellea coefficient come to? 1.7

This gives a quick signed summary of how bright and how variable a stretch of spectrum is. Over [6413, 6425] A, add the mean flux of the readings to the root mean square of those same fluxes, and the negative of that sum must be -288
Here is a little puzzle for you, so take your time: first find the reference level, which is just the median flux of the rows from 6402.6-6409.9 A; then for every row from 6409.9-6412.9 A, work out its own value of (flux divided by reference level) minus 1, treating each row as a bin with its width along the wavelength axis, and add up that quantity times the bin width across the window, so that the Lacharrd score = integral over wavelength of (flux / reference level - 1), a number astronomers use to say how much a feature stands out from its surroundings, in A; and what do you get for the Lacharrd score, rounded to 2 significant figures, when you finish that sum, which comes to 0.18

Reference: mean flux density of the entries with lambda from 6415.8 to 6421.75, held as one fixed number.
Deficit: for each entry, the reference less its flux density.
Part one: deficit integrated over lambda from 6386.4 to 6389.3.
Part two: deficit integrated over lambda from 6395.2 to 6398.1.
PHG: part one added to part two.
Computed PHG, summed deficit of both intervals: 68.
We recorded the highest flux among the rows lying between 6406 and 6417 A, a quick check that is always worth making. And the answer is 164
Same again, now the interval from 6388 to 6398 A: 149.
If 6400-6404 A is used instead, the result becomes 191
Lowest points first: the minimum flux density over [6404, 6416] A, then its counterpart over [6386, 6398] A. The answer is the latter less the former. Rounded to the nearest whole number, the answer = -12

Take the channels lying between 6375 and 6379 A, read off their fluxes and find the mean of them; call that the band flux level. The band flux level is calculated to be 141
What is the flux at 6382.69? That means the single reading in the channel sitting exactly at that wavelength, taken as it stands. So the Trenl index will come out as 115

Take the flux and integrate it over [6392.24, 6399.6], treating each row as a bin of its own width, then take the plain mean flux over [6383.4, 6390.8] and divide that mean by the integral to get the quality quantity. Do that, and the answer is 0.143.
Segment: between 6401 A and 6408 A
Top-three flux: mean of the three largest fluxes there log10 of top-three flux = 2.21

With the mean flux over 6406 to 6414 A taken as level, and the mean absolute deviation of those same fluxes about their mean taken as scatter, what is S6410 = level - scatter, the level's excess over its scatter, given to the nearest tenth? 134.3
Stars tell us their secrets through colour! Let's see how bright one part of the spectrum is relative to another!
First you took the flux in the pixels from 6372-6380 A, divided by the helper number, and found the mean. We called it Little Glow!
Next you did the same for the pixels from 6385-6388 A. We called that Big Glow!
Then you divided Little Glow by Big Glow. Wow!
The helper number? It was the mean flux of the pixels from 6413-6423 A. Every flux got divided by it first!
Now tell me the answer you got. 1.01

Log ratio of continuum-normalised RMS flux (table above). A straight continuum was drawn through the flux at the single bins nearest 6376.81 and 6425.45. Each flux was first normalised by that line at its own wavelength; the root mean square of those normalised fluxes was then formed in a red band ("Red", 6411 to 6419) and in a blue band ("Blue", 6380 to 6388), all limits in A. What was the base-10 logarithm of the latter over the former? -0.03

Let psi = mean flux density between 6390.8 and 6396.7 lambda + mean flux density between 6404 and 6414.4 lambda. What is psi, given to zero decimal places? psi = 279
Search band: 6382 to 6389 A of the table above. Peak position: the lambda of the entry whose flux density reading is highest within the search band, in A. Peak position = 6384.16 A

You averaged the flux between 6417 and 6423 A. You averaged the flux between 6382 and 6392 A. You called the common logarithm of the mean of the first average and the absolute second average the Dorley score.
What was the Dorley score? 2.140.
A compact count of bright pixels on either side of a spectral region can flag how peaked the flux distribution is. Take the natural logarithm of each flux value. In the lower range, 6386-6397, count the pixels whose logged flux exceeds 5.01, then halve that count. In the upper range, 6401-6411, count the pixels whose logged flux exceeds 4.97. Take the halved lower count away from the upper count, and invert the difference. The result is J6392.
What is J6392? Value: 0.33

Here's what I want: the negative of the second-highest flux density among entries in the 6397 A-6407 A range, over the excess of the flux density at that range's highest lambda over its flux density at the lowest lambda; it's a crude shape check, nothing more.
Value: -19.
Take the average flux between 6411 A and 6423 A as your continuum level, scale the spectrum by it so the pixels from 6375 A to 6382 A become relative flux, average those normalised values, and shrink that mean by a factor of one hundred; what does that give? 0.0096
